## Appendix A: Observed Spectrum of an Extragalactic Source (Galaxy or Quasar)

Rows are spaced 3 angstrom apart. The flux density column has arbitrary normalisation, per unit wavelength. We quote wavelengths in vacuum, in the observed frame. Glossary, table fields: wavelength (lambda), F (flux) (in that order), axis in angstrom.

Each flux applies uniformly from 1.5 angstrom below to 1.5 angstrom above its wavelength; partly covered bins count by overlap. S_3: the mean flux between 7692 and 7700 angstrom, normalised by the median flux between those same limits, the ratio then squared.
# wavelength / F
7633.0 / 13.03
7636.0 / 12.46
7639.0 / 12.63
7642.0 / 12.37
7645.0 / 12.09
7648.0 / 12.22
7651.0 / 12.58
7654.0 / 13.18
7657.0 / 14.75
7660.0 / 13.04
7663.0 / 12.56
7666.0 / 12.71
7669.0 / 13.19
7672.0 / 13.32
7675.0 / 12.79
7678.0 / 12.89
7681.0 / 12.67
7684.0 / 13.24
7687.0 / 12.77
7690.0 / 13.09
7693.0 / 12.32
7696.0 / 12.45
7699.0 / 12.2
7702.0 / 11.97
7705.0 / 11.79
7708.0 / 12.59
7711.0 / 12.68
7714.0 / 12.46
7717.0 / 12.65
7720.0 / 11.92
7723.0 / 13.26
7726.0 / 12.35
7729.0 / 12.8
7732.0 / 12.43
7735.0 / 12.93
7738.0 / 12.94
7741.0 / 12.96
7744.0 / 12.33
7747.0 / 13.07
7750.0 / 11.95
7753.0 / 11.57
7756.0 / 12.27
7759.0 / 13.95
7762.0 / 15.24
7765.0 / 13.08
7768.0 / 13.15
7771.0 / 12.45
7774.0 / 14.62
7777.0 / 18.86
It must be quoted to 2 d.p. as 1.00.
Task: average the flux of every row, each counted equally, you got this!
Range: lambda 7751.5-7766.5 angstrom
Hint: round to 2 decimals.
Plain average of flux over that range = 13.22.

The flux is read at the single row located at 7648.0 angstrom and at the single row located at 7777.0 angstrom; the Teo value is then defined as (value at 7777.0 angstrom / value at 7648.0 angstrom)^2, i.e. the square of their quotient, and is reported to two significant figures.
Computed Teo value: 2.4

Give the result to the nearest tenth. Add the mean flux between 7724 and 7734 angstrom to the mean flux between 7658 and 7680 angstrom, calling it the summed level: 25.5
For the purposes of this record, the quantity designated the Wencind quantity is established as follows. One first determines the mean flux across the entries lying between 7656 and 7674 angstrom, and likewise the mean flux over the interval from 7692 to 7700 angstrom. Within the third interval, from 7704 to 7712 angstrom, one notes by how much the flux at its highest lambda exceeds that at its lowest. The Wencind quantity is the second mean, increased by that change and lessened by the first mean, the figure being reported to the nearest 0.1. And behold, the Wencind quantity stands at 0.0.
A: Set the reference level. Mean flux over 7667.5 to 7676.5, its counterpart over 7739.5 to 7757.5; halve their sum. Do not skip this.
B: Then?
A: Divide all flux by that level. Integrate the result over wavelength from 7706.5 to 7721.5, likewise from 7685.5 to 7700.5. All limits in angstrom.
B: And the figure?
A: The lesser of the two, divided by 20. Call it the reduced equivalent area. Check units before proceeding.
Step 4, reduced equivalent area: 0.734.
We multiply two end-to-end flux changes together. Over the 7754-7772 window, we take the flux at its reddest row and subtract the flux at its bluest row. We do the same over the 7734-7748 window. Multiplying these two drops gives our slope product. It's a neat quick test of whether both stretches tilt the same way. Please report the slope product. 0.0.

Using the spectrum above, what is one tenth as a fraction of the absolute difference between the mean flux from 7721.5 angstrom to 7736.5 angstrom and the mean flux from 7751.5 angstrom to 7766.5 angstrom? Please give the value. 0.21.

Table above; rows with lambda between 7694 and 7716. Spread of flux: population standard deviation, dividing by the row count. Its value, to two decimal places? 0.31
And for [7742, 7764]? 1.20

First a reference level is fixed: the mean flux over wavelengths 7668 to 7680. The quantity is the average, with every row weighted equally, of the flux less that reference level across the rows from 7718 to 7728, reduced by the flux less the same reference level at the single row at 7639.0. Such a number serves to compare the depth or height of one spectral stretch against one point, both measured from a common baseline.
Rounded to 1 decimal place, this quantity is -0.1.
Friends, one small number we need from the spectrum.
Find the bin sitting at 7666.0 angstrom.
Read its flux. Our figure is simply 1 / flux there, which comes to 0.079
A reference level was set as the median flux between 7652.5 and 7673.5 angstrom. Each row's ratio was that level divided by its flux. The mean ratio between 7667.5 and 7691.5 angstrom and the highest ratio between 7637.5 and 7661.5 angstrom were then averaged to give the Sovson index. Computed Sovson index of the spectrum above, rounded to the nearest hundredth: 1.05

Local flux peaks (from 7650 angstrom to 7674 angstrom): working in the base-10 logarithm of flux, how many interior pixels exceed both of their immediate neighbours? 1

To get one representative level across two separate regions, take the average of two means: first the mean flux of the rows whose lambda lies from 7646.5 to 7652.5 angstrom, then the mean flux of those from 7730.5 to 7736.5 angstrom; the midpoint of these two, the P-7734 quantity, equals 12.5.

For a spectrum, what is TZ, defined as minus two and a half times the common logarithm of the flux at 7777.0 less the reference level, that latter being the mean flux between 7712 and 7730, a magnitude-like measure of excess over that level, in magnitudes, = -2.0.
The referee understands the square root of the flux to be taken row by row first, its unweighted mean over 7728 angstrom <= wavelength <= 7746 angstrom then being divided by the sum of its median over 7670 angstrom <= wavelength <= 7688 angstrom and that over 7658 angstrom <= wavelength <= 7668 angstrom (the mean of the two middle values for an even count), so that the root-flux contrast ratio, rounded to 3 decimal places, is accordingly 0.499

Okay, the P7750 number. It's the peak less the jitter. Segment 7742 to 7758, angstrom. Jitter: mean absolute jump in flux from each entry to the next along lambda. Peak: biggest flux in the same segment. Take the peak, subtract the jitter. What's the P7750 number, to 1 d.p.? 12.3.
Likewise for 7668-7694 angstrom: 12.9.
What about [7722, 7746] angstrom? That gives 12.8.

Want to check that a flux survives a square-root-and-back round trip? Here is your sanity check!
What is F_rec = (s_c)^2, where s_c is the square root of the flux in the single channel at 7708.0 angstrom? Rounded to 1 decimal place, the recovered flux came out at 12.6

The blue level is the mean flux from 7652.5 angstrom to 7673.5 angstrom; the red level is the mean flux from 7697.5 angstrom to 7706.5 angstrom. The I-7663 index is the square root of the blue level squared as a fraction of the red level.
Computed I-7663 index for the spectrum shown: 3.83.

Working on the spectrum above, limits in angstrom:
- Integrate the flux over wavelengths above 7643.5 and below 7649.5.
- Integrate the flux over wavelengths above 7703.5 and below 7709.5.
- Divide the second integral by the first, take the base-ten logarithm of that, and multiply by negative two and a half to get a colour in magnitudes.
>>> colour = -0.003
